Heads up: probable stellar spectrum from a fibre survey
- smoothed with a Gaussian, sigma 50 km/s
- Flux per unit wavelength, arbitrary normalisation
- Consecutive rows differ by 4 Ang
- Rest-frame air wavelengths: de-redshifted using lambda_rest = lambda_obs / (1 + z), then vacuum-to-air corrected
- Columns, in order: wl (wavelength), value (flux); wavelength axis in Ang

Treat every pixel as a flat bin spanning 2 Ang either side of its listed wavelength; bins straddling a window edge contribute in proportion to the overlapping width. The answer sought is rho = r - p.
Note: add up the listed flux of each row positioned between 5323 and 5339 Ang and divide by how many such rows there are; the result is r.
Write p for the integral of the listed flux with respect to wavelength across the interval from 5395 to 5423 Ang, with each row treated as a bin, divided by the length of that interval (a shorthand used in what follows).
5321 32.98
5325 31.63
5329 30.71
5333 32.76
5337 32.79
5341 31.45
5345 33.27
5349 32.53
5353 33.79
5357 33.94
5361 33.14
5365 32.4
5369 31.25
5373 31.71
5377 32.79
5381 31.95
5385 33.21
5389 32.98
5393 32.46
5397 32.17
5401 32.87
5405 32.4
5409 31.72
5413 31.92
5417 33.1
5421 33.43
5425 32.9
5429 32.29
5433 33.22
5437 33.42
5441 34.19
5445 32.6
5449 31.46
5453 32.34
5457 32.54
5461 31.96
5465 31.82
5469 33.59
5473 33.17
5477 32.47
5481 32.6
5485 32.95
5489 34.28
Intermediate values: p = 32.5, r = 32.0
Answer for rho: -0.5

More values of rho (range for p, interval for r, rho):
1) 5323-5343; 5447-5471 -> 0.4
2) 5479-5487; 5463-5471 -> -0.1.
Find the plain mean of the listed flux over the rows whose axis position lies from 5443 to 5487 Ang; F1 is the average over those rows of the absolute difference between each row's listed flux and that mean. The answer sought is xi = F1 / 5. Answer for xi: 0.089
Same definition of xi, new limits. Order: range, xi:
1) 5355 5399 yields 0.121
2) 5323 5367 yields 0.152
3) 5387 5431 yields 0.089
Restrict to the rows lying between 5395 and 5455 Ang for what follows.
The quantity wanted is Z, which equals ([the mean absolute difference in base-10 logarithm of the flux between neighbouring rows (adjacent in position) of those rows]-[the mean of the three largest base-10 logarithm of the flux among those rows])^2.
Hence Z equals 2.30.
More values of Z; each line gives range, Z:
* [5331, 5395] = 2.30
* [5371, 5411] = 2.28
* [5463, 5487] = 2.29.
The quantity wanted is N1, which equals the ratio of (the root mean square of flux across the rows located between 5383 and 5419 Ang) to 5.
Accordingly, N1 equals 6.51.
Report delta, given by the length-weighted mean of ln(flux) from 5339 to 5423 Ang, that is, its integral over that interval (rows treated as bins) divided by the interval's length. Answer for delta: 3.484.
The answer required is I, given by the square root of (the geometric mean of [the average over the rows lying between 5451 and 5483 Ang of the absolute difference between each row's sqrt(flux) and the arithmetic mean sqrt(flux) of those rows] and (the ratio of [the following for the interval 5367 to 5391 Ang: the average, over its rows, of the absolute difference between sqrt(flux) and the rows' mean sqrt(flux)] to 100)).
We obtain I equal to 0.068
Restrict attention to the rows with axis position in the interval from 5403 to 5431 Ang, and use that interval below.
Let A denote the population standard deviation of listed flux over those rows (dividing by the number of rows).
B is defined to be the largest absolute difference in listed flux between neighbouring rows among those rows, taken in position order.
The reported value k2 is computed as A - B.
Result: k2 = -0.60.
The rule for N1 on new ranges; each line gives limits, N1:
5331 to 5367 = 6.58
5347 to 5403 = 6.53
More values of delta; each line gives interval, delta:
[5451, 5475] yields 3.483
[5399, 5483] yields 3.486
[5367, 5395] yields 3.476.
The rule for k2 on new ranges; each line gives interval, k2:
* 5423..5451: -0.78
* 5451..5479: -1.18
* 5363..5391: -0.59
